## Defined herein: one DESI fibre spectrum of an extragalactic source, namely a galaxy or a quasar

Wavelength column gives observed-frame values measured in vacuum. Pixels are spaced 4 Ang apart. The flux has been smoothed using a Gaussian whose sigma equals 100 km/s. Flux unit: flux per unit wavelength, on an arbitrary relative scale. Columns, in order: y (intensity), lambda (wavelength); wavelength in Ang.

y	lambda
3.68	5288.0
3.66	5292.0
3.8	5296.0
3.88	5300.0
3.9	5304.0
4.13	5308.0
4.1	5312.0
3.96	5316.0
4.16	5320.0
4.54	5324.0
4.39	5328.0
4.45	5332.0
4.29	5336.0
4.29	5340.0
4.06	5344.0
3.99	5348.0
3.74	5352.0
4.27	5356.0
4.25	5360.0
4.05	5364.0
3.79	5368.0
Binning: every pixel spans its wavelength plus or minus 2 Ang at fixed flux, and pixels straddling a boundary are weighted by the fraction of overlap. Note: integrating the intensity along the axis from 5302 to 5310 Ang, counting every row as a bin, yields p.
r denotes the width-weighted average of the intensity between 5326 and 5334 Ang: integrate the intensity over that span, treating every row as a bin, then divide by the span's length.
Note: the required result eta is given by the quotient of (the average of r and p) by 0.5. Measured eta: 36.5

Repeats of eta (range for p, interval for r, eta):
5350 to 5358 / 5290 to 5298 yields 35.8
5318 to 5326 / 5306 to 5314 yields 38.9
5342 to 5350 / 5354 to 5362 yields 36.5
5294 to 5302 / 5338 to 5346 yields 34.9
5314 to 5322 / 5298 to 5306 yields 36.4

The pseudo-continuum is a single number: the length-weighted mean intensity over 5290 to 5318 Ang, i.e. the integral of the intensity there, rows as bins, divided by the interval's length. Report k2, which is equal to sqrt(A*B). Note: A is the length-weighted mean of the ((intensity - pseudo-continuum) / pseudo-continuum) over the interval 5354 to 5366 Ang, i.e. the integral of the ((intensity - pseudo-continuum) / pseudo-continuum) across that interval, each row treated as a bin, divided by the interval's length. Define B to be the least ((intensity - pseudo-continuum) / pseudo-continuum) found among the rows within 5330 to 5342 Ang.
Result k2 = 0.081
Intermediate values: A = 0.069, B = 0.09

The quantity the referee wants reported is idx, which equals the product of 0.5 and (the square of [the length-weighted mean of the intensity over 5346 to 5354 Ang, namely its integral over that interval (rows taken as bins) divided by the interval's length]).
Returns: 7.5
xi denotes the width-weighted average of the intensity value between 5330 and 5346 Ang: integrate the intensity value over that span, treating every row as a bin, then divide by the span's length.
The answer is 4.27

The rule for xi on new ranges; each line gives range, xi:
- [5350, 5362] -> 4.09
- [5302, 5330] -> 4.17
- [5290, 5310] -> 3.87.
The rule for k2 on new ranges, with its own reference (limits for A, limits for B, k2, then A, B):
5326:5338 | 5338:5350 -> 0.046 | 0.117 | 0.02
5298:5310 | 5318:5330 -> 0.028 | 0.013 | 0.06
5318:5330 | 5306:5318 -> 0.035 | 0.114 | 0.01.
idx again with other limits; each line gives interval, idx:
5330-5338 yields 9.5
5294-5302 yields 7.4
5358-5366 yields 8.6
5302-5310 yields 8.1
